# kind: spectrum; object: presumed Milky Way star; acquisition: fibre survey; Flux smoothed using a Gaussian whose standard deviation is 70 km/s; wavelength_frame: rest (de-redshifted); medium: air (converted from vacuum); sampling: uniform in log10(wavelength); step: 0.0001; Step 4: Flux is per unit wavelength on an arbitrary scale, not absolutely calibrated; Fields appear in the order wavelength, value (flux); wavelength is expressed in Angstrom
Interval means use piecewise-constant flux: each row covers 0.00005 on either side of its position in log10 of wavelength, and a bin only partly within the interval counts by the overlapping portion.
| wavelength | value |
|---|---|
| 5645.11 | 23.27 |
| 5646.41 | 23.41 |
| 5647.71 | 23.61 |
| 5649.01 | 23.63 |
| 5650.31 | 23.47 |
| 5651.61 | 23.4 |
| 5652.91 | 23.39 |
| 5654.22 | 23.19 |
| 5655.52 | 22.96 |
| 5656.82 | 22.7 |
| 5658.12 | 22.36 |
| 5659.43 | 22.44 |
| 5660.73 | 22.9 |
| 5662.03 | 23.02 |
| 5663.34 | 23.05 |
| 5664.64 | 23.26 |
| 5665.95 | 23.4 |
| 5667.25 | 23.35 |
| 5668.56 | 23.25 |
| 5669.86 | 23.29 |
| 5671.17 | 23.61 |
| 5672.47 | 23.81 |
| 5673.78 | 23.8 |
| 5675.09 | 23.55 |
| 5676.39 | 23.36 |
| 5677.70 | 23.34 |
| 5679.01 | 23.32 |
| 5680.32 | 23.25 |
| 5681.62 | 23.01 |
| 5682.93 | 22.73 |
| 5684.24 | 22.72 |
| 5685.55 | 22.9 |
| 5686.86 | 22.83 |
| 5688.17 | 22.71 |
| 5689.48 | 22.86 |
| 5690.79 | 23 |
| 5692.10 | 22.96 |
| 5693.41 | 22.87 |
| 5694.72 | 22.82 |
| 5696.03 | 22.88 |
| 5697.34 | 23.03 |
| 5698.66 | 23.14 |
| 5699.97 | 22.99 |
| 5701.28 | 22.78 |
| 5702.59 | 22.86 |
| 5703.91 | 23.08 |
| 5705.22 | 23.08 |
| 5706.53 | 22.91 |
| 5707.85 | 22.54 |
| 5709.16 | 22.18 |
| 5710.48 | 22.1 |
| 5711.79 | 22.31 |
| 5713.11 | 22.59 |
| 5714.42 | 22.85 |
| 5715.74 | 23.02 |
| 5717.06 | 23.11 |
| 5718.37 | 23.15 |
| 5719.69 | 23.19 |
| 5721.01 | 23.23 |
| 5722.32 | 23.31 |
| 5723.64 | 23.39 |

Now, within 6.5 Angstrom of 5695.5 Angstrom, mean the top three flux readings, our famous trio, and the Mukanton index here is 23.1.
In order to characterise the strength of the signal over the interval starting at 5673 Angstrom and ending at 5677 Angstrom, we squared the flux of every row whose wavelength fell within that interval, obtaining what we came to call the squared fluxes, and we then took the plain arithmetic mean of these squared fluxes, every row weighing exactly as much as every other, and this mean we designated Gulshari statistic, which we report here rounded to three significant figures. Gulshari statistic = 556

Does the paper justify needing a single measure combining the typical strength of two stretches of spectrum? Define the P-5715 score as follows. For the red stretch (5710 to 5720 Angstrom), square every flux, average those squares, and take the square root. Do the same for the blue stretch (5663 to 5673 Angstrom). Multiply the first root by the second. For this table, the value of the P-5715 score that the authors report 533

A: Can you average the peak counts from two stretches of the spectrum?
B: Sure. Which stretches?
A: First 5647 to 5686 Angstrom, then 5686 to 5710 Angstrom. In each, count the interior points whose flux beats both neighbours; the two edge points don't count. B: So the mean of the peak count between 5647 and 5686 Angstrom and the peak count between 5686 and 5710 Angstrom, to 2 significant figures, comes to 2.5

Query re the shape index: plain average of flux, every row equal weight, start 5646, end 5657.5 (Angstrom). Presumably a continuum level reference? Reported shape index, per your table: 23.3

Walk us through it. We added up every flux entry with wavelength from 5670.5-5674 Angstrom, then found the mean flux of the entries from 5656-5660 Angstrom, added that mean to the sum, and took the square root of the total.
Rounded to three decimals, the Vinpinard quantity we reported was 9.681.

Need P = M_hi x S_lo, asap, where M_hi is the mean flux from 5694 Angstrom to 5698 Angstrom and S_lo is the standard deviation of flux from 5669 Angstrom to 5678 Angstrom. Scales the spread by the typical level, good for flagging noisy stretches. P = 5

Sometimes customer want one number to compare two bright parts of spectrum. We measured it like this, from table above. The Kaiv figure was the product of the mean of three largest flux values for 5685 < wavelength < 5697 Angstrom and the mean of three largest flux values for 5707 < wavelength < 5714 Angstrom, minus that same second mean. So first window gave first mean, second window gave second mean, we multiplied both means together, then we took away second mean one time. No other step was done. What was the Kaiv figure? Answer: 494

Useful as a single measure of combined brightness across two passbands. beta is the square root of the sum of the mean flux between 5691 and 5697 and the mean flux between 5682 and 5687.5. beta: 6.76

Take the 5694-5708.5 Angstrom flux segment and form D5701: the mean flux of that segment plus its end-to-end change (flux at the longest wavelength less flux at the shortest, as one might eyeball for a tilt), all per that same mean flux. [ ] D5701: 0.99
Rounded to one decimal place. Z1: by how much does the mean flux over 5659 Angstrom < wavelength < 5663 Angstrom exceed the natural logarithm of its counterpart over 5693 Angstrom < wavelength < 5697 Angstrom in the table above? 19.7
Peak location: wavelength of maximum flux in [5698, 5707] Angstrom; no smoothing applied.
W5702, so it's 5698.66 Angstrom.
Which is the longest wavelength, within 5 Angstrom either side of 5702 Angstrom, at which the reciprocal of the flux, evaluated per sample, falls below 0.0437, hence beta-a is 5706.53 Angstrom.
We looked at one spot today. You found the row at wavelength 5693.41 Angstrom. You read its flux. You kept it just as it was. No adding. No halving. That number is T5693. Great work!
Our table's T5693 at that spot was 22.87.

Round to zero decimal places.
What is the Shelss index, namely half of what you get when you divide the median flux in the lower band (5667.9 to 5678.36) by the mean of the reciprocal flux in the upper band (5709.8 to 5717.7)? 266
